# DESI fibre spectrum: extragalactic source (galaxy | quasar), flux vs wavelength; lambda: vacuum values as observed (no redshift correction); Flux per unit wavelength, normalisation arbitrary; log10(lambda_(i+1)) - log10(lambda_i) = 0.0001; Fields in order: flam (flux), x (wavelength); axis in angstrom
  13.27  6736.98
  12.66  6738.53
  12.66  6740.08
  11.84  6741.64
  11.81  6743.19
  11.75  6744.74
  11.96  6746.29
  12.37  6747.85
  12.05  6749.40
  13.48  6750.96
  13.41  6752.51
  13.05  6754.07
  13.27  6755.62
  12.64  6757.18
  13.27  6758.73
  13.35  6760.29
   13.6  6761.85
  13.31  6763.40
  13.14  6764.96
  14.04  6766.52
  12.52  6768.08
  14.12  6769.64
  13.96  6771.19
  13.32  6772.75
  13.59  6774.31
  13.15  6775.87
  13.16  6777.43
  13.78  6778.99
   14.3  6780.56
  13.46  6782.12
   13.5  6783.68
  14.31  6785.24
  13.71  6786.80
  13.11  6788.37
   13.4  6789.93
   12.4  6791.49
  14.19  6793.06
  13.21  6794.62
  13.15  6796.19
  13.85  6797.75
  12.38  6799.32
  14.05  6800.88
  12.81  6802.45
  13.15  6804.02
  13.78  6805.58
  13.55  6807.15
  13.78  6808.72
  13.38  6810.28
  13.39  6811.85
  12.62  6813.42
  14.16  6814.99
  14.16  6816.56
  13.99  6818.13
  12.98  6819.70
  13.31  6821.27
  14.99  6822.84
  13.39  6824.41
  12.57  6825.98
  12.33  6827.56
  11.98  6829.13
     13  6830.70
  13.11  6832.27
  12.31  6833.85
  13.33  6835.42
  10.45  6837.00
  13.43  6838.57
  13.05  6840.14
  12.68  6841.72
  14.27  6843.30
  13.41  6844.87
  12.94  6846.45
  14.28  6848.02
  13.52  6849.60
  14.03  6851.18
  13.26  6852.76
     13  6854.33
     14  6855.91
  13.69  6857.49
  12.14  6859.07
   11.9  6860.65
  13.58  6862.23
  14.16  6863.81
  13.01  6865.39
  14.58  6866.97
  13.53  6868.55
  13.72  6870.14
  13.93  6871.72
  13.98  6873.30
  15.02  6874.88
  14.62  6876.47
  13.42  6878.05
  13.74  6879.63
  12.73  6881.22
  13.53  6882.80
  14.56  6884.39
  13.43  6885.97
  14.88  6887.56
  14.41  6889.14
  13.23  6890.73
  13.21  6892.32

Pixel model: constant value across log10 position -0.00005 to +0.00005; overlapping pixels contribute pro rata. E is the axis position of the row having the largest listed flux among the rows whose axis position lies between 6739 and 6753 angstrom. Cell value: 6750.96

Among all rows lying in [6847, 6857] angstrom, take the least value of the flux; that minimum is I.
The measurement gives 13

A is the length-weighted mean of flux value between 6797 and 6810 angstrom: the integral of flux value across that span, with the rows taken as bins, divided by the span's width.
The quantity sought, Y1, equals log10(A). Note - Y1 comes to 1.13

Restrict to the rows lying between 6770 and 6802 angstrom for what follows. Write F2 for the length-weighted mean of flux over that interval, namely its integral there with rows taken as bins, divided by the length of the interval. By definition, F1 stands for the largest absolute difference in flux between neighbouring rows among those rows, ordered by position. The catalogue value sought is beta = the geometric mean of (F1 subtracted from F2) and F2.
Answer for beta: 12.6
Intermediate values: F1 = 1.8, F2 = 13.5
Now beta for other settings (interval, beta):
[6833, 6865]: 11.6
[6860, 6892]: 12.9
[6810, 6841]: 11.5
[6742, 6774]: 12.2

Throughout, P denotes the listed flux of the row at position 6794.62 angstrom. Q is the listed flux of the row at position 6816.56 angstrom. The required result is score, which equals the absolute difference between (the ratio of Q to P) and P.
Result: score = 12.1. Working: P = 13.21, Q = 14.16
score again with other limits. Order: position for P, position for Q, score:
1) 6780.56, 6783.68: 13.4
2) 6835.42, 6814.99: 12.3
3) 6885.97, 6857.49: 12.4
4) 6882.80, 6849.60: 12.5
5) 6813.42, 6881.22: 11.6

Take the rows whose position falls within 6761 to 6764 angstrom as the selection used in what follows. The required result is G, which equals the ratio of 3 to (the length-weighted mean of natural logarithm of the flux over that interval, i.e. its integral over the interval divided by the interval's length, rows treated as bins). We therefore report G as 1.15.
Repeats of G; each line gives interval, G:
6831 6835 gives 1.18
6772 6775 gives 1.15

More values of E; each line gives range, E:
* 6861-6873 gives 6866.97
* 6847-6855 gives 6848.02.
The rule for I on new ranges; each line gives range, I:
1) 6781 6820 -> 12.38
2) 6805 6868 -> 10.45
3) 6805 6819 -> 12.62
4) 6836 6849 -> 10.45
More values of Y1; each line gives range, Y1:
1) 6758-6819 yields 1.13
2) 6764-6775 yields 1.13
